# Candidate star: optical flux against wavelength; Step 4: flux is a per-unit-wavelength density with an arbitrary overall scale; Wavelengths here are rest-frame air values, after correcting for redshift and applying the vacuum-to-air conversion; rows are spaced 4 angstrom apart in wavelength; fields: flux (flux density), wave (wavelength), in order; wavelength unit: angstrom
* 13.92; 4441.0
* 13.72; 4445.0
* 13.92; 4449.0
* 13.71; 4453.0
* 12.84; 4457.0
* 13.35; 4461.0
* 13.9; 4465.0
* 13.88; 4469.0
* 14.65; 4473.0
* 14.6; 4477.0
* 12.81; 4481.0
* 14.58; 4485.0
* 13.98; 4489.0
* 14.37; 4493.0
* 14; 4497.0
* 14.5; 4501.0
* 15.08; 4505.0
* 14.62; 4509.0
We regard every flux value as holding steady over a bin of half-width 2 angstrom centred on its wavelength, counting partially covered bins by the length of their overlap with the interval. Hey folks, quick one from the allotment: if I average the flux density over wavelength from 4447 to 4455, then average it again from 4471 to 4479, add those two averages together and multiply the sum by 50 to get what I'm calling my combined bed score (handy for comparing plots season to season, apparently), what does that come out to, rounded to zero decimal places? 1422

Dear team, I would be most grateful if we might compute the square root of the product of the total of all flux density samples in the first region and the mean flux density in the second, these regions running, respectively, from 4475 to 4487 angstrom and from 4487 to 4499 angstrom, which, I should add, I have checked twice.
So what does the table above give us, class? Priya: 24.3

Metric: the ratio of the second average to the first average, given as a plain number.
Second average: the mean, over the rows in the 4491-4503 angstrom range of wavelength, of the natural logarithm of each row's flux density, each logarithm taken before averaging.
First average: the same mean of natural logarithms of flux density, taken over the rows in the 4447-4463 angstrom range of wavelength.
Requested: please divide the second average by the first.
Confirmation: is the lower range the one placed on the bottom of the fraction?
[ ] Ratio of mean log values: 1.02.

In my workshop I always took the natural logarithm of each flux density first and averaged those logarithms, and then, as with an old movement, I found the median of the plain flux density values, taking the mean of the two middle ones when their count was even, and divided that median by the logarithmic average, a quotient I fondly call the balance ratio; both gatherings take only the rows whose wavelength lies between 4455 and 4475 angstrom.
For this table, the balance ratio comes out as 5.30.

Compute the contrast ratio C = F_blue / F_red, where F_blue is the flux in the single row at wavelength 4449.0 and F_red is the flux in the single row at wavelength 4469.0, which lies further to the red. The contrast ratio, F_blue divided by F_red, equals 1.00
